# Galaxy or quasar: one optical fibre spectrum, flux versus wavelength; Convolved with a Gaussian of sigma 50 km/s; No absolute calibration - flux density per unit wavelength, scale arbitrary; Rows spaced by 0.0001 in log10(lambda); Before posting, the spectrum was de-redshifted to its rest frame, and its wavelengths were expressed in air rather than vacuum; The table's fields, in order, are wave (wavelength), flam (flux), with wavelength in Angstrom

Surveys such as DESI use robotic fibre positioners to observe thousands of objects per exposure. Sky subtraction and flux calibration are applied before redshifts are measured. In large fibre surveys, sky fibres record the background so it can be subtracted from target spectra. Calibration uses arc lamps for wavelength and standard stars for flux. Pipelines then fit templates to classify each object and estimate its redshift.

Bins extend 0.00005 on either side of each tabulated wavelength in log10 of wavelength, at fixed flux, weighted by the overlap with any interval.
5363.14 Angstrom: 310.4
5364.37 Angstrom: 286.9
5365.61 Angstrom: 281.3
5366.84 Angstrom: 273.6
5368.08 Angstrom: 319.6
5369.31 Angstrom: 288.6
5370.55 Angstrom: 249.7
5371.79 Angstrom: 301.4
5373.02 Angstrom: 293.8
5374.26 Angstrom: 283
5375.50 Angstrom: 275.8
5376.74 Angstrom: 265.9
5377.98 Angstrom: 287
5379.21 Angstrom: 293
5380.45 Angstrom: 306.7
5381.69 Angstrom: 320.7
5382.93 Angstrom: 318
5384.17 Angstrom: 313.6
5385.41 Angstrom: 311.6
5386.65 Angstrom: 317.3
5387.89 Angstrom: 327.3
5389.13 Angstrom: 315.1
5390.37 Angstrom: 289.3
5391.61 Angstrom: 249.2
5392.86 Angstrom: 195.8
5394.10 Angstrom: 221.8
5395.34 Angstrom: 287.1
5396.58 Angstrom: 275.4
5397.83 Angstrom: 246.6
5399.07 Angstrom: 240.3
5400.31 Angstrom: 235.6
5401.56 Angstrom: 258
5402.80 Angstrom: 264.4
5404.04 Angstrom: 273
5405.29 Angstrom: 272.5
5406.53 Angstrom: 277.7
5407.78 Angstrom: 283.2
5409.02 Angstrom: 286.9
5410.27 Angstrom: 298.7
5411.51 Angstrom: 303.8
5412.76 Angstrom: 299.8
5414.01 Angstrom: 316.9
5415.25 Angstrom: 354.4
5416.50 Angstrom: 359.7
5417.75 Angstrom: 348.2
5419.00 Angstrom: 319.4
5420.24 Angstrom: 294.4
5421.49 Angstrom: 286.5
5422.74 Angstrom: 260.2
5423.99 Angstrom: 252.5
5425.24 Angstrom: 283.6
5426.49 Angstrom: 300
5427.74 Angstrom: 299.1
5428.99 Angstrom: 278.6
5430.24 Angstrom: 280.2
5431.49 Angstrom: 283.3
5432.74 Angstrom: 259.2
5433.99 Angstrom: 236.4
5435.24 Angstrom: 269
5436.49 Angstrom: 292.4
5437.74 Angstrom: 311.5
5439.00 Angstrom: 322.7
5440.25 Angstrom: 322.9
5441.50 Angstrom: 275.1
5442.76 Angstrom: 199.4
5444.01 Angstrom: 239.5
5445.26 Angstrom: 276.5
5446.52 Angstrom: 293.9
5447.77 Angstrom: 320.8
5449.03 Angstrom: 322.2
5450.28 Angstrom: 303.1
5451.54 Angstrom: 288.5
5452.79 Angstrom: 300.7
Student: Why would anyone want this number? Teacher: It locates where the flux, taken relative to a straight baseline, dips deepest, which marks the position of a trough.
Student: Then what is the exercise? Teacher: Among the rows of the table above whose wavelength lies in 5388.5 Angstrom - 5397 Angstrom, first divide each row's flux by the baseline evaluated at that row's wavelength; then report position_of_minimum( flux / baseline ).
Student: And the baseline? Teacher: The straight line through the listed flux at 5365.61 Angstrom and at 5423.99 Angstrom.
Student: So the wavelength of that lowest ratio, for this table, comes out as 5392.86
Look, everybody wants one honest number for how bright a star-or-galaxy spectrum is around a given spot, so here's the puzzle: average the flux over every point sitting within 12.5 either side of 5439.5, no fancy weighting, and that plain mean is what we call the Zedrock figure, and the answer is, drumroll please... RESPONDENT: 284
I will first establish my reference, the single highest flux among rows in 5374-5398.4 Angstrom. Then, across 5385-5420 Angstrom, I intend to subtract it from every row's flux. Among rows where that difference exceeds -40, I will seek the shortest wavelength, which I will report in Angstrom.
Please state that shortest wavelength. 5385.41 Angstrom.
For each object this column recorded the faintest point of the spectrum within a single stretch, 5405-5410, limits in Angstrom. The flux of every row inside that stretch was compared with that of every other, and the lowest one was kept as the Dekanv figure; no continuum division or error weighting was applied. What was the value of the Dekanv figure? 272.5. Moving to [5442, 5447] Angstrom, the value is 199.4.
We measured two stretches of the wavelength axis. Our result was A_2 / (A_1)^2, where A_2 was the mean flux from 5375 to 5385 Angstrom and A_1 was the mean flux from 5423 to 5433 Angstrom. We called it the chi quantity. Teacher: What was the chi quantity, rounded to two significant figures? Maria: 0.0038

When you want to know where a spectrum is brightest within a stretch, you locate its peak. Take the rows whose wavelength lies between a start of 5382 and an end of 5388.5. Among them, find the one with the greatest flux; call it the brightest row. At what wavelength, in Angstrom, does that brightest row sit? 5387.89 Angstrom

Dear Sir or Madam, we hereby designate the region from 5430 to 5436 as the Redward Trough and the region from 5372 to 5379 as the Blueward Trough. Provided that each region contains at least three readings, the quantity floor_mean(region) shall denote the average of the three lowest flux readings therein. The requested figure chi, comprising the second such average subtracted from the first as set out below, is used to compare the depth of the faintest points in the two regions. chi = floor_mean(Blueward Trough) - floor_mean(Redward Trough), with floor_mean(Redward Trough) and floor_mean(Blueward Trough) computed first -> 20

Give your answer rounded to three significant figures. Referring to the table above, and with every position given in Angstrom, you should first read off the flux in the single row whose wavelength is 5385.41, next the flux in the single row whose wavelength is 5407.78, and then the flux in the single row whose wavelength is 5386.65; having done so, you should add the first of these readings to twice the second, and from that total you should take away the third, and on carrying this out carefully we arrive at 561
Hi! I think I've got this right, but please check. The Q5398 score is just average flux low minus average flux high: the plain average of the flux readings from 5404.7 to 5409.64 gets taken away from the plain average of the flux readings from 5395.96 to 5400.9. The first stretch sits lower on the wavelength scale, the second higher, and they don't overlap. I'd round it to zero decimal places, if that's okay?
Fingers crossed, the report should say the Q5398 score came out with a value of -31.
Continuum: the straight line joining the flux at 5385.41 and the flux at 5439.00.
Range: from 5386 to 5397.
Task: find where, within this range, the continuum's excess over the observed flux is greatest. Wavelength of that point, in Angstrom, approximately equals 5392.86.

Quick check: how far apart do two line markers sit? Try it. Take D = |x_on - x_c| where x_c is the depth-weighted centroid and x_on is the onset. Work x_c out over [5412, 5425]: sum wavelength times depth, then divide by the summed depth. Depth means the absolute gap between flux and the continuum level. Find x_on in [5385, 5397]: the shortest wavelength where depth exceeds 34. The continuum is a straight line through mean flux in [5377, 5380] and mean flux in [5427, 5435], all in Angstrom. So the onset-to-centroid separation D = 29.4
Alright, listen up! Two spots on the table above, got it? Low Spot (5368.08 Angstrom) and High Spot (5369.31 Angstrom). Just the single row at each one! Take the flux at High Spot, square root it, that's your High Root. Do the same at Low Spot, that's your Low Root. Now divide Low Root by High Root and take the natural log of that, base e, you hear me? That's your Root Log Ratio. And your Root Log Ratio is 0.051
